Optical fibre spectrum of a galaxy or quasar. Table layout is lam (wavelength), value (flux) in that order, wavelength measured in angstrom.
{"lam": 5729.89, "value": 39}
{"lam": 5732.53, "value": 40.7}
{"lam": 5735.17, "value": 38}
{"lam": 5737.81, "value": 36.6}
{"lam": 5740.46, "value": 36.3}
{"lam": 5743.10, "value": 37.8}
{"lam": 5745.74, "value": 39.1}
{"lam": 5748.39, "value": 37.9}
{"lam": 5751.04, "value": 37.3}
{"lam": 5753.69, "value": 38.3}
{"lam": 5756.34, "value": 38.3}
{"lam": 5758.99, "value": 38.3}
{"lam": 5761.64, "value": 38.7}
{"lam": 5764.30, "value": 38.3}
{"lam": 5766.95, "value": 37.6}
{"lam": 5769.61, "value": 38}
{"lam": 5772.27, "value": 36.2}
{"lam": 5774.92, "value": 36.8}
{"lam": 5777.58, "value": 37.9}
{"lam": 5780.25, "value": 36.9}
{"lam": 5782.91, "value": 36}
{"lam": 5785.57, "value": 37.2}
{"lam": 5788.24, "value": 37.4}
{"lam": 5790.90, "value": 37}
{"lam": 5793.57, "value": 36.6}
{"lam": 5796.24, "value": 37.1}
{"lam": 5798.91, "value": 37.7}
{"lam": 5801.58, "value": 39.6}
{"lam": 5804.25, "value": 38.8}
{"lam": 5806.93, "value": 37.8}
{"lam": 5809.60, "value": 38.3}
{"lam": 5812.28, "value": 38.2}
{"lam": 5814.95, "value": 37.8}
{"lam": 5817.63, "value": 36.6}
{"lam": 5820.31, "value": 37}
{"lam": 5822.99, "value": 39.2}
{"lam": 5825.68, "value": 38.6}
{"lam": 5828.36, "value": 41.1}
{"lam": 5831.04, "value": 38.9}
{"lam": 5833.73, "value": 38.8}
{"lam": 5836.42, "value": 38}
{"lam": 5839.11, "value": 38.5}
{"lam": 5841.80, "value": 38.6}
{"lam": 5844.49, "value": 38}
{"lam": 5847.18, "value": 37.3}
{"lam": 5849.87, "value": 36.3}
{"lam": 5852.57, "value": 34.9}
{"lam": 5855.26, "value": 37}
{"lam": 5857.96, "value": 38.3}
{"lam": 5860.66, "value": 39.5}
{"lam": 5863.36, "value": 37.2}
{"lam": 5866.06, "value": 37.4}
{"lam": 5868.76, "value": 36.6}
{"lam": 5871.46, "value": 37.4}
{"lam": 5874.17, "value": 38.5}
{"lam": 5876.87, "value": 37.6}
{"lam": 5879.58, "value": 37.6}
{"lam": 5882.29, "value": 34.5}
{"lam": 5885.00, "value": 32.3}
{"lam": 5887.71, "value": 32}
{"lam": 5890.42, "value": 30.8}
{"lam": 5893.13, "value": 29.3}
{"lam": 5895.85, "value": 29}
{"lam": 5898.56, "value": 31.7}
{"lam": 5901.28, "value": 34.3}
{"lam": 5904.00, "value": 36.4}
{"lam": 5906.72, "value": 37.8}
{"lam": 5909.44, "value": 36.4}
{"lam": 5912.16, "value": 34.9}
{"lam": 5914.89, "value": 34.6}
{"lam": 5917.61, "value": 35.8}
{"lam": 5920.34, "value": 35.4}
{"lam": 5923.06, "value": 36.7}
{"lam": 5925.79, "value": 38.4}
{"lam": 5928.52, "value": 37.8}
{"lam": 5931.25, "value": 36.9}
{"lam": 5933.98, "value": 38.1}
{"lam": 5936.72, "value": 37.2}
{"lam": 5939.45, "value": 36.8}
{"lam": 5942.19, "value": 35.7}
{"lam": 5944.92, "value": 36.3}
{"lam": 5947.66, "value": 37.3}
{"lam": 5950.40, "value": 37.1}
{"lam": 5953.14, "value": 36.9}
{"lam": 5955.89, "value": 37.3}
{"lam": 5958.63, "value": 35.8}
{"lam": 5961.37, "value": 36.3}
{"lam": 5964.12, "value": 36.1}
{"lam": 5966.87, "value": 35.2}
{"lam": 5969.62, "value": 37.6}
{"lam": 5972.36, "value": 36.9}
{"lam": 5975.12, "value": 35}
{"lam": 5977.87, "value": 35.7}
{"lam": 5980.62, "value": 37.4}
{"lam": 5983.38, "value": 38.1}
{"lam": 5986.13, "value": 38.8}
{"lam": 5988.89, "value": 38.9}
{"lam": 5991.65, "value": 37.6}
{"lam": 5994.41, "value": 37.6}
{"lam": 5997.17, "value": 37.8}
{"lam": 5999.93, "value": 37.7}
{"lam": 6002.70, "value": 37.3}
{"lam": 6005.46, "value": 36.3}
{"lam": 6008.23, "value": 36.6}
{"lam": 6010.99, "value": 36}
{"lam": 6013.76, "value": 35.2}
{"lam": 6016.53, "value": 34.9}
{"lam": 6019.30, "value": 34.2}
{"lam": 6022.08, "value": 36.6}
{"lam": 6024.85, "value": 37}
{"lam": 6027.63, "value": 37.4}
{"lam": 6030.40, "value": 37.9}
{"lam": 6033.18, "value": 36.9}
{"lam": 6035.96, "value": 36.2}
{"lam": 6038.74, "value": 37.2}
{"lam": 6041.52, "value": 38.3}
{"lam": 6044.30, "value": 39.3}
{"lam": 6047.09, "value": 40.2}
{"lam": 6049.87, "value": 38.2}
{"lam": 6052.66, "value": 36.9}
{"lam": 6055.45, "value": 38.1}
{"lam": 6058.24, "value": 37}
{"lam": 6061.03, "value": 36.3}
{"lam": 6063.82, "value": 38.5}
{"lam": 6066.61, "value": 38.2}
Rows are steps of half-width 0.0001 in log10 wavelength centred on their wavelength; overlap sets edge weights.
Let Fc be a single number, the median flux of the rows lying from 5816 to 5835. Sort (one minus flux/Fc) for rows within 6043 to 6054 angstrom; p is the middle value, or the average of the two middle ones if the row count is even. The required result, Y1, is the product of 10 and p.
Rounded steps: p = 0.001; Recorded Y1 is 0.0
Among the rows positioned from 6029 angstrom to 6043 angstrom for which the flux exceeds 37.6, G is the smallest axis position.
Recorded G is 6030.40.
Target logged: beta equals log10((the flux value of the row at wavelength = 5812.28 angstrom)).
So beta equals 1.58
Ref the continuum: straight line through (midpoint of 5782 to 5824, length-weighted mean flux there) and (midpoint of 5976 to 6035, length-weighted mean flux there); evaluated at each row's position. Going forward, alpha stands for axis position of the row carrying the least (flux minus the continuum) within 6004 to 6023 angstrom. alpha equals 6019.30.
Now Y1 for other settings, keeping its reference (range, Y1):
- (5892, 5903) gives 2.1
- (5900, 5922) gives 0.8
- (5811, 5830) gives 0.2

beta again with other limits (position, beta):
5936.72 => 1.57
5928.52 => 1.58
